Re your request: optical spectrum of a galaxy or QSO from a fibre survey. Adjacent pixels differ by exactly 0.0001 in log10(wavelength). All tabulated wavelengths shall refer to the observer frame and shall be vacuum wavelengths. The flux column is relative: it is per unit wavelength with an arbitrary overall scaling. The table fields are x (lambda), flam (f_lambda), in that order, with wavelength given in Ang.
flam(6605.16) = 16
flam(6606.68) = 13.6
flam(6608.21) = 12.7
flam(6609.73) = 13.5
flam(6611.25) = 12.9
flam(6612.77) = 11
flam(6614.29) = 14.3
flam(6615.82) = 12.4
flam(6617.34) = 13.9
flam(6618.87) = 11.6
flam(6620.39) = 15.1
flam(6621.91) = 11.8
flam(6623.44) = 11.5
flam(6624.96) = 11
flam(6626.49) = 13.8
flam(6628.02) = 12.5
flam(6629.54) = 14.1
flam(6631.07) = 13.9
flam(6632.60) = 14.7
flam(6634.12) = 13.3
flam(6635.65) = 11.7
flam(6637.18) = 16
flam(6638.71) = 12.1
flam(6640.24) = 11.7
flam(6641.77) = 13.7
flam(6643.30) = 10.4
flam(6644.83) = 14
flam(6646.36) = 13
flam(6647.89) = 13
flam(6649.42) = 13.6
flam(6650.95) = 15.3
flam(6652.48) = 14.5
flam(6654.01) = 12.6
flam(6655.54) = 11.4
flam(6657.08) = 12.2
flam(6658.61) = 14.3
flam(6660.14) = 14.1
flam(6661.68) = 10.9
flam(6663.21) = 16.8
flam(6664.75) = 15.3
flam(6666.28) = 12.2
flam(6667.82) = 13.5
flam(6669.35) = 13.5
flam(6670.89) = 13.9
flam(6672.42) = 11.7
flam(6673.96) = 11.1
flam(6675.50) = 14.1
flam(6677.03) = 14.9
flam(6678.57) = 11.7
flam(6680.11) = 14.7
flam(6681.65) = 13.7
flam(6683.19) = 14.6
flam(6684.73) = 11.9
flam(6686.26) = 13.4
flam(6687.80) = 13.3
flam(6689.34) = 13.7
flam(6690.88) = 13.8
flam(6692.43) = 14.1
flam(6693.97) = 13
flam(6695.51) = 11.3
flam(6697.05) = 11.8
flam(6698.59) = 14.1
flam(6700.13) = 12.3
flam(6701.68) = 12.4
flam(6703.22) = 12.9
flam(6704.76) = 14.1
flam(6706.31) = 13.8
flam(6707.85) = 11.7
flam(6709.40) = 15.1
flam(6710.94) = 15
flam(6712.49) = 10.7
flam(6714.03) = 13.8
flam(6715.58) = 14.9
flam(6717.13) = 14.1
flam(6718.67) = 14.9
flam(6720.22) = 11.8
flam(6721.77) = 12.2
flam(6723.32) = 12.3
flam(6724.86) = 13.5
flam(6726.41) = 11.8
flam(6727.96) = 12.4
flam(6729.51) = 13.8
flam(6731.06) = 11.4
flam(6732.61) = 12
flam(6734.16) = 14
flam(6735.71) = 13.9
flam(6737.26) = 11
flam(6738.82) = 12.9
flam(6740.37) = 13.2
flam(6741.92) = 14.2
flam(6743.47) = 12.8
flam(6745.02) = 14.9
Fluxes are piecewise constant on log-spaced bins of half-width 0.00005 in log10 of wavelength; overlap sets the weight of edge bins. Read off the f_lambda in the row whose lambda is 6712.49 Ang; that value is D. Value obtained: 10.7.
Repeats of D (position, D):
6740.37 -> 13.2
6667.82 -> 13.5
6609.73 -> 13.5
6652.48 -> 14.5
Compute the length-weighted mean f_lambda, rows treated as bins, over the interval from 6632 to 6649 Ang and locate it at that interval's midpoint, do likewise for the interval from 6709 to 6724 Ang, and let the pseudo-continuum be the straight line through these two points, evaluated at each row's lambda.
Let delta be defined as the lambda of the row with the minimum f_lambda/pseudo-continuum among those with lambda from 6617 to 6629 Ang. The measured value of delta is 6624.96 Ang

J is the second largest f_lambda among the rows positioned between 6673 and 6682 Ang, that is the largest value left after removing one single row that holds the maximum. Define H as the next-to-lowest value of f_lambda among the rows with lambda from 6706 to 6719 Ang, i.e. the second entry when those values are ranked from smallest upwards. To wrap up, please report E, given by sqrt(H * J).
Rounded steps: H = 11.7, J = 14.7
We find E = 13.1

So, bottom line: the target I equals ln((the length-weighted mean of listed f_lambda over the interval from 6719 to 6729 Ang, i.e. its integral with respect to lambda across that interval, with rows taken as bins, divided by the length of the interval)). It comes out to 2.52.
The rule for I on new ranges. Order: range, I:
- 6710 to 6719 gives 2.63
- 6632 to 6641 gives 2.58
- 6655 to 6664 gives 2.59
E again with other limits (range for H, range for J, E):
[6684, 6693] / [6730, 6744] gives 13.6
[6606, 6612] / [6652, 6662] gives 13.6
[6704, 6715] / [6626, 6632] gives 12.8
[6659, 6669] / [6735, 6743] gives 13.0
